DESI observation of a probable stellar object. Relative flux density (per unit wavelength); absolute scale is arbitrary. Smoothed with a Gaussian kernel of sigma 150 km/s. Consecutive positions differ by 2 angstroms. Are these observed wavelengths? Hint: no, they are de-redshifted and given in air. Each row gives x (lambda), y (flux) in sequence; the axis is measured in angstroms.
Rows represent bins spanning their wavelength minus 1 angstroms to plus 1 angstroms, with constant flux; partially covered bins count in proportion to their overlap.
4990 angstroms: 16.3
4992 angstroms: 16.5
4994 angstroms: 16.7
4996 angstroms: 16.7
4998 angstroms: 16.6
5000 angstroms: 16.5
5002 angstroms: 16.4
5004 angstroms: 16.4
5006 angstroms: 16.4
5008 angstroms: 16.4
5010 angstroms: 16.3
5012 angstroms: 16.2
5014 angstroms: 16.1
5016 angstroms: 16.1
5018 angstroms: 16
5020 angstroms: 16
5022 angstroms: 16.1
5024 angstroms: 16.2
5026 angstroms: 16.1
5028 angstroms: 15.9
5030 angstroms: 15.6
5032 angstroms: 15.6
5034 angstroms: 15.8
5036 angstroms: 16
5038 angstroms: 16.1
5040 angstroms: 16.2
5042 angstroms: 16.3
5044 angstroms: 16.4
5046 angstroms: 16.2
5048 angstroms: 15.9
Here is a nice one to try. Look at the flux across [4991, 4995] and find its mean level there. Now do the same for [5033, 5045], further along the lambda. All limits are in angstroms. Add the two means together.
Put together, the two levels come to 32.7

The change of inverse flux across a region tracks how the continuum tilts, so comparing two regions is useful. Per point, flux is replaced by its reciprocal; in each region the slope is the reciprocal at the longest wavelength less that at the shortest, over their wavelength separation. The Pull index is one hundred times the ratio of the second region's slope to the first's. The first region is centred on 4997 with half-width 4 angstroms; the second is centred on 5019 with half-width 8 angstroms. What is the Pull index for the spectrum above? 23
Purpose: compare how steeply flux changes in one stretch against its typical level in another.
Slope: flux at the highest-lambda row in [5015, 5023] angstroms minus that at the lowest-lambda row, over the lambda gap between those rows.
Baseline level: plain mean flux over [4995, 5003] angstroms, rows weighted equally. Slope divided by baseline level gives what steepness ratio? 0.0000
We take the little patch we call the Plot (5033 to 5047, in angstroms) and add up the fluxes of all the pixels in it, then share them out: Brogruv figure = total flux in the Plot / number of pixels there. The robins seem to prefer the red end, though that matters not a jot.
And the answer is 16.1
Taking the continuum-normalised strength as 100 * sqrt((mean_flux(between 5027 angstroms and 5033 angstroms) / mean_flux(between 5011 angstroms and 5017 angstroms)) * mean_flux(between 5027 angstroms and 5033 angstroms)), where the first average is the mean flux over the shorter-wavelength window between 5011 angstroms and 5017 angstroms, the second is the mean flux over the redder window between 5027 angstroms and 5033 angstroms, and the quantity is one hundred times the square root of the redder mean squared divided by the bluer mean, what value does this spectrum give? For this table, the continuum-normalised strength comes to 391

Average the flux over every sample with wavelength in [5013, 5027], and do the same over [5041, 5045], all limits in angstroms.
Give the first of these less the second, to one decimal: -0.3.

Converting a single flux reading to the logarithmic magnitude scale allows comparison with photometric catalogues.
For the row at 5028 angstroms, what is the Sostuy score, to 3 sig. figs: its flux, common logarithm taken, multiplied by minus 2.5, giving -3.00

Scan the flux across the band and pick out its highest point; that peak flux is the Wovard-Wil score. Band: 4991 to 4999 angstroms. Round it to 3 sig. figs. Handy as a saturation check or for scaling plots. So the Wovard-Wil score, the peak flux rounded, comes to 16.7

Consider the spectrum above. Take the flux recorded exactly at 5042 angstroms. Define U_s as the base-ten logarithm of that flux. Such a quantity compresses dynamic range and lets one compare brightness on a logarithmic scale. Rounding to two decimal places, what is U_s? 1.21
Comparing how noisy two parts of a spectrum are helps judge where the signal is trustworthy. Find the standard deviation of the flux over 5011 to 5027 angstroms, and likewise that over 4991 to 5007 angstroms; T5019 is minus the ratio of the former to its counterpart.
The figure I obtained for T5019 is -0.59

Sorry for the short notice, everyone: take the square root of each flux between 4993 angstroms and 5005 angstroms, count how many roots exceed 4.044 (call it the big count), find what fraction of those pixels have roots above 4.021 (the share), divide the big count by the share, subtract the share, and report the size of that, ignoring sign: 5.0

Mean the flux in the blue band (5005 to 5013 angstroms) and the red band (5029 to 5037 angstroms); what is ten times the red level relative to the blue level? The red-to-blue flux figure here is 9.6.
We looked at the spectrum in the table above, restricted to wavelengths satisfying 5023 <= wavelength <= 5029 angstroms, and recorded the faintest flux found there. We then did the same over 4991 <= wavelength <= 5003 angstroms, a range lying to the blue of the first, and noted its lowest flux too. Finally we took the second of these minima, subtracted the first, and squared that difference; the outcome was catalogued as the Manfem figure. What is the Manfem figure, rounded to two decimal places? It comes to 0.25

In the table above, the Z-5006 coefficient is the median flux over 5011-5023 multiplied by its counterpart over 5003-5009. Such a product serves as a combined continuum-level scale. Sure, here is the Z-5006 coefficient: 264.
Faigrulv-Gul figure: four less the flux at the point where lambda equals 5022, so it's -12.1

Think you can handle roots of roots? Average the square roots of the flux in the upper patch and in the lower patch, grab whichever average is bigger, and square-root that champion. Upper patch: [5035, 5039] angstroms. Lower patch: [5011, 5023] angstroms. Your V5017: 2.003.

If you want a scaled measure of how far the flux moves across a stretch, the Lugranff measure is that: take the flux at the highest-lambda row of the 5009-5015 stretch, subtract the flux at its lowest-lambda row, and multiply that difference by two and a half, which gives -0.5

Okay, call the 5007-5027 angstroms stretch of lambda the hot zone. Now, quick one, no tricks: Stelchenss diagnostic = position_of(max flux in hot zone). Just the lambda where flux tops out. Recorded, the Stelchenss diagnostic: 5008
